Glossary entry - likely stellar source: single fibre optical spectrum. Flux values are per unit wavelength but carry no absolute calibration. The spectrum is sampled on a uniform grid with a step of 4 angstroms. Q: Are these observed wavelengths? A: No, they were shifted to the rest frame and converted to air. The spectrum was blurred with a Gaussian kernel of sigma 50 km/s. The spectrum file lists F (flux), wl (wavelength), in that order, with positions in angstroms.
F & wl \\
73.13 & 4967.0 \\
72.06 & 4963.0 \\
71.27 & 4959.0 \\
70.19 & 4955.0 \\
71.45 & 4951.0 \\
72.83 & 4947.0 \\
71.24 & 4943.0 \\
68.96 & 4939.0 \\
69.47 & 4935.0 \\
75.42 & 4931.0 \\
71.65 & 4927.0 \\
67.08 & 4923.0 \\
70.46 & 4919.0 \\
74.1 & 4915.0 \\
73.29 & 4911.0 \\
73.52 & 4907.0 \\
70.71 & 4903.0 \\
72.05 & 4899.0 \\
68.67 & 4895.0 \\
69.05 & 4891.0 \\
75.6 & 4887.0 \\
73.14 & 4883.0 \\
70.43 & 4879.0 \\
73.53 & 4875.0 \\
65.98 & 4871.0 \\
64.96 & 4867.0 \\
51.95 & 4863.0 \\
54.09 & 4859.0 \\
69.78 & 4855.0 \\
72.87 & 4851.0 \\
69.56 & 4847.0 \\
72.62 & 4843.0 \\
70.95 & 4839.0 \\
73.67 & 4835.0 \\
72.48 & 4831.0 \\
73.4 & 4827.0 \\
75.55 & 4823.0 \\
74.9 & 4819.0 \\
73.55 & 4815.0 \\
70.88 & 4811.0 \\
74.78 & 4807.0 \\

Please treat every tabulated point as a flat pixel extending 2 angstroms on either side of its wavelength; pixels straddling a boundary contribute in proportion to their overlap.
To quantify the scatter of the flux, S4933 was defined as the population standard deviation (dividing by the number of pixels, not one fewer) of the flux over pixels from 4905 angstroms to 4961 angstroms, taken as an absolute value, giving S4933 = 2.1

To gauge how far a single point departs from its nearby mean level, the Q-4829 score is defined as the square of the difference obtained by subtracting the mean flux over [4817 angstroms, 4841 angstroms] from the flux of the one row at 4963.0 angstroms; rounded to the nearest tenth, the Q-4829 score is 2.0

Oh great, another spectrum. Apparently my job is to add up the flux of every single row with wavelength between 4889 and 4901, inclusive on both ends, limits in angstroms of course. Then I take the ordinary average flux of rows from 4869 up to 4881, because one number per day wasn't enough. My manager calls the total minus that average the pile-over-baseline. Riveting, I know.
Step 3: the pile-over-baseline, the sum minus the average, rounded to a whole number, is 140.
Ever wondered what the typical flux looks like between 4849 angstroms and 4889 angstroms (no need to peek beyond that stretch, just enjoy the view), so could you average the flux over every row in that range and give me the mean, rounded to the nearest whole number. 67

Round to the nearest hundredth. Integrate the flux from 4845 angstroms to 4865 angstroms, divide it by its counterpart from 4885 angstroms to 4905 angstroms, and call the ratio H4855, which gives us 0.89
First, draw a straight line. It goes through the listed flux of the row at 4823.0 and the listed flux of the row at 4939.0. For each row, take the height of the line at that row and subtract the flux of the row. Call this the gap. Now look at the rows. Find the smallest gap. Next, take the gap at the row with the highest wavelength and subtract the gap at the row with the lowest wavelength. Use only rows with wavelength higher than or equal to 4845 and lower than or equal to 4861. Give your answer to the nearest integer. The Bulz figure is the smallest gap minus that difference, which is -14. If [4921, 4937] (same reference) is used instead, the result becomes -3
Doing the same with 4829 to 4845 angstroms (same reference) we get 2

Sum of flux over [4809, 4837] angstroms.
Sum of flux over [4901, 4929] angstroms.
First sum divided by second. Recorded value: 1.03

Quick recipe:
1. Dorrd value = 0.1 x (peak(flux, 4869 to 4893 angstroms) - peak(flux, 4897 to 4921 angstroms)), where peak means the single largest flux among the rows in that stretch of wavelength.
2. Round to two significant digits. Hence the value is 0.15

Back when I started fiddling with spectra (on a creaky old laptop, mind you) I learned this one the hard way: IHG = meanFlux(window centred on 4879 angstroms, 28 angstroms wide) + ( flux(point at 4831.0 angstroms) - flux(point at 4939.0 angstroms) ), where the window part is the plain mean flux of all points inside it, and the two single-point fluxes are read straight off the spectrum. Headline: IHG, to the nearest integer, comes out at 74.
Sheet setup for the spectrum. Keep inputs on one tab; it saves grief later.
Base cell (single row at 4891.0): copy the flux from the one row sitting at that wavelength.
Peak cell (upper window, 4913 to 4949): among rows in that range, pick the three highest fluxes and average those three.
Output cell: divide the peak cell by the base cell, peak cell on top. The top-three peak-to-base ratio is 1.07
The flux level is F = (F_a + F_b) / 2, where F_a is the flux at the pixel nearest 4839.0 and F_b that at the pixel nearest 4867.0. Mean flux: 68.0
